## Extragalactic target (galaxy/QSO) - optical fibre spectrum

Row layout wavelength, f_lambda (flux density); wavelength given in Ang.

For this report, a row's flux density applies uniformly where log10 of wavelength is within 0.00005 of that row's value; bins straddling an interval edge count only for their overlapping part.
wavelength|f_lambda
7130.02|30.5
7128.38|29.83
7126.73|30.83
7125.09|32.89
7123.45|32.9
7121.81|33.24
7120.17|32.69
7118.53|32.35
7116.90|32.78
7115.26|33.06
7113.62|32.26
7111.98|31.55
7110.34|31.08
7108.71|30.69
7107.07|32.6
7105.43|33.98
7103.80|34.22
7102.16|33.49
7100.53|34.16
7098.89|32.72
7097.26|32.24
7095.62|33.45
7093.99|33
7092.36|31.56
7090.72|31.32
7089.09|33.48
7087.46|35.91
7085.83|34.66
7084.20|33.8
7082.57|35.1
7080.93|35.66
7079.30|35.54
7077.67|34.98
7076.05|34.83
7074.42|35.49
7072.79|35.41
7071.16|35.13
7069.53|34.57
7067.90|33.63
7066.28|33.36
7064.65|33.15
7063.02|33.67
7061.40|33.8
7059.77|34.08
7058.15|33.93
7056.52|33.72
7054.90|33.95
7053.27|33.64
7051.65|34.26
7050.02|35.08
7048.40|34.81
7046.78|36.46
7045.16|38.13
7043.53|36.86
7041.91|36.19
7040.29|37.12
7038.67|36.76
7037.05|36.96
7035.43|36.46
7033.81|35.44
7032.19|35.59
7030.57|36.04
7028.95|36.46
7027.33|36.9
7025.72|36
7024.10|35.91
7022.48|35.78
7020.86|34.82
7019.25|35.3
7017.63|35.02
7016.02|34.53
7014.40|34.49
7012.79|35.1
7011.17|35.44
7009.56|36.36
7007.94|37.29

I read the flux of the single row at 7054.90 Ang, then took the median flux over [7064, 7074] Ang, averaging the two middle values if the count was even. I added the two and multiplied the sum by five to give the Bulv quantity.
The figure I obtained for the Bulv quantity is 340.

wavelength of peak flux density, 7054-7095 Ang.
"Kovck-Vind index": 7087.46 Ang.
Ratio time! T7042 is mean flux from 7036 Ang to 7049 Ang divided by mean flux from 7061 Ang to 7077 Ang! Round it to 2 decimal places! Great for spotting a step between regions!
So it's 1.07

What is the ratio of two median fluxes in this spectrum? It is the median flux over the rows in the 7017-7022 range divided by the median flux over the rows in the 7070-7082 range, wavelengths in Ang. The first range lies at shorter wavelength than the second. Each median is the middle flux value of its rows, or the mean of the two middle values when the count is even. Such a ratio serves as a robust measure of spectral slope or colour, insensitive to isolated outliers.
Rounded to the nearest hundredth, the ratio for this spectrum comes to 0.99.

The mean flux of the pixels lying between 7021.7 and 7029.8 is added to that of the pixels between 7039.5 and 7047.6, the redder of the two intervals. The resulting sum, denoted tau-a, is 73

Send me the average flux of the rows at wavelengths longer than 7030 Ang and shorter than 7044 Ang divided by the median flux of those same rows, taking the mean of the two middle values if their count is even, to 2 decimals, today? 1.00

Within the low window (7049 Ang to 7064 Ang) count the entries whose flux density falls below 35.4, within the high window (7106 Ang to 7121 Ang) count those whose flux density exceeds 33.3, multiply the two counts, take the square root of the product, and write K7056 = 0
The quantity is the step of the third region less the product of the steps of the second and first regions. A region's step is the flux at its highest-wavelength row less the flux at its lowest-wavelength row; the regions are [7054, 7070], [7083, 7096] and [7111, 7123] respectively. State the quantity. 1.9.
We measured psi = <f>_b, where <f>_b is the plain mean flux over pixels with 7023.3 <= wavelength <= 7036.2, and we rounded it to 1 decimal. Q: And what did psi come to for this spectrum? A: 36.1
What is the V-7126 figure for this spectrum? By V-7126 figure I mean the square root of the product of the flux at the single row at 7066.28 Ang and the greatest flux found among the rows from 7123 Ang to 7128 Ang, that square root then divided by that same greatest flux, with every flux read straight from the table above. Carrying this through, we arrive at 1.01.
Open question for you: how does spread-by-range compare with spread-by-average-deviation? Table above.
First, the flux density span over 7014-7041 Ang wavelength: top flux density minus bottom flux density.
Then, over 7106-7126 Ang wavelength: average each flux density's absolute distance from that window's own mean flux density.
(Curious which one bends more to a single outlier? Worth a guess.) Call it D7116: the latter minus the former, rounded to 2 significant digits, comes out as -2.0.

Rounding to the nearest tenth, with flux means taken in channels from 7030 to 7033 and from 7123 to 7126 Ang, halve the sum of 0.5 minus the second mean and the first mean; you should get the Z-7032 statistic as 1.7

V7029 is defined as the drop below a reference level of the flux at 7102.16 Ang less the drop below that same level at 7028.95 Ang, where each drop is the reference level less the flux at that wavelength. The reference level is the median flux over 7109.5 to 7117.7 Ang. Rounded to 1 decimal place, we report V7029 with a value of 3.0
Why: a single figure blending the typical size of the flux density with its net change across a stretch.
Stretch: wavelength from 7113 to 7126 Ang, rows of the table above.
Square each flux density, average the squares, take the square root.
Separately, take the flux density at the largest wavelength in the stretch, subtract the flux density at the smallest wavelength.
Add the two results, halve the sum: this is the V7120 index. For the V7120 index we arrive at 16.7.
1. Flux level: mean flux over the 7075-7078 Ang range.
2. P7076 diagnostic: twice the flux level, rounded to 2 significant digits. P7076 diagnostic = 70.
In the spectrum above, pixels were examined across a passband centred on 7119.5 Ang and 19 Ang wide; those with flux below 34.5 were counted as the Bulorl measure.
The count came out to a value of 12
